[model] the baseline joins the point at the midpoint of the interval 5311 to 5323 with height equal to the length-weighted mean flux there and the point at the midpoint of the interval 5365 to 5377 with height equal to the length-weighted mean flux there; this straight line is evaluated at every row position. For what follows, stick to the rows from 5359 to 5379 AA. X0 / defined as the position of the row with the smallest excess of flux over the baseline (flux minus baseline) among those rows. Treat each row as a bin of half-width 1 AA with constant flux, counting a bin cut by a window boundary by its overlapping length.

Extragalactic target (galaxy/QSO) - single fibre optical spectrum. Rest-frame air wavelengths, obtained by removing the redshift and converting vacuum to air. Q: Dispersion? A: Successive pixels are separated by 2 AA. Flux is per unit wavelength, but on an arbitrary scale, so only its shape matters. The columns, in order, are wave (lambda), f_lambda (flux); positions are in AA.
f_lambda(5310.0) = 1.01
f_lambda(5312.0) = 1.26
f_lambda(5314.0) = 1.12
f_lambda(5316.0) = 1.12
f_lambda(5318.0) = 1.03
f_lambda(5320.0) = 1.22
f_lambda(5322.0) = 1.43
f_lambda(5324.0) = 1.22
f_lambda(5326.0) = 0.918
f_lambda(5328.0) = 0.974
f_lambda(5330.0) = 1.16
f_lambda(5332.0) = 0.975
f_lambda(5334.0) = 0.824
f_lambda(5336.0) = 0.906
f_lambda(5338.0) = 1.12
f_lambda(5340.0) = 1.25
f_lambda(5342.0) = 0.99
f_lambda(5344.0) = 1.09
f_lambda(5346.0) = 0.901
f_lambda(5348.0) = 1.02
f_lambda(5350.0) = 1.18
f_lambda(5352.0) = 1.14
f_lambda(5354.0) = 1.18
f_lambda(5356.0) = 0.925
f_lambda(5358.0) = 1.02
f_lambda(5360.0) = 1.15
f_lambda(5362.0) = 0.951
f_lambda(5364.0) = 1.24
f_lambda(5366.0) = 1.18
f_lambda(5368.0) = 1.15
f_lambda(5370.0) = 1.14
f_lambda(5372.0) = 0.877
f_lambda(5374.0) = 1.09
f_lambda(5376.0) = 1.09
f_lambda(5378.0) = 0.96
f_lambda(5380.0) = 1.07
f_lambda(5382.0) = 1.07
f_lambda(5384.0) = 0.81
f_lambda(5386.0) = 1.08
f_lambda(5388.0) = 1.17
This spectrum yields 5372.0 AA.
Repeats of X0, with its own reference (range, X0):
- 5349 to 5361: 5356.0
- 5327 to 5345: 5334.0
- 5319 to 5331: 5326.0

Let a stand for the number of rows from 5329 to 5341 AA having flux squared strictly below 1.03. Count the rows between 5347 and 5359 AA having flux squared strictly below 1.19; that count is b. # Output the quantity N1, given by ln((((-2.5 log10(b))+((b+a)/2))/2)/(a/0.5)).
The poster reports -1.9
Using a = 3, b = 3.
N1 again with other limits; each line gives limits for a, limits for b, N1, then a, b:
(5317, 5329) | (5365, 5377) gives -1.8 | 2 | 3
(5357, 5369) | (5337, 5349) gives -1.4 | 1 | 4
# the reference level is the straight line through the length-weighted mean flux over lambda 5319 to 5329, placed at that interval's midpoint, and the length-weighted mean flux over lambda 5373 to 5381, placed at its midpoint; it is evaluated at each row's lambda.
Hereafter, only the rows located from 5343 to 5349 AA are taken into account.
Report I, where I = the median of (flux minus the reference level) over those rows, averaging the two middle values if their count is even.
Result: -0.09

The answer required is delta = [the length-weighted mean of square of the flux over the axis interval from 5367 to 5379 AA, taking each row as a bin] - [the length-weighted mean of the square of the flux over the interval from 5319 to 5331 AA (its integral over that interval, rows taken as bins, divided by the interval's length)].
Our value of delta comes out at -0.24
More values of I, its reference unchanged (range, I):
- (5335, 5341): -0.01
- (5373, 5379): 0.03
